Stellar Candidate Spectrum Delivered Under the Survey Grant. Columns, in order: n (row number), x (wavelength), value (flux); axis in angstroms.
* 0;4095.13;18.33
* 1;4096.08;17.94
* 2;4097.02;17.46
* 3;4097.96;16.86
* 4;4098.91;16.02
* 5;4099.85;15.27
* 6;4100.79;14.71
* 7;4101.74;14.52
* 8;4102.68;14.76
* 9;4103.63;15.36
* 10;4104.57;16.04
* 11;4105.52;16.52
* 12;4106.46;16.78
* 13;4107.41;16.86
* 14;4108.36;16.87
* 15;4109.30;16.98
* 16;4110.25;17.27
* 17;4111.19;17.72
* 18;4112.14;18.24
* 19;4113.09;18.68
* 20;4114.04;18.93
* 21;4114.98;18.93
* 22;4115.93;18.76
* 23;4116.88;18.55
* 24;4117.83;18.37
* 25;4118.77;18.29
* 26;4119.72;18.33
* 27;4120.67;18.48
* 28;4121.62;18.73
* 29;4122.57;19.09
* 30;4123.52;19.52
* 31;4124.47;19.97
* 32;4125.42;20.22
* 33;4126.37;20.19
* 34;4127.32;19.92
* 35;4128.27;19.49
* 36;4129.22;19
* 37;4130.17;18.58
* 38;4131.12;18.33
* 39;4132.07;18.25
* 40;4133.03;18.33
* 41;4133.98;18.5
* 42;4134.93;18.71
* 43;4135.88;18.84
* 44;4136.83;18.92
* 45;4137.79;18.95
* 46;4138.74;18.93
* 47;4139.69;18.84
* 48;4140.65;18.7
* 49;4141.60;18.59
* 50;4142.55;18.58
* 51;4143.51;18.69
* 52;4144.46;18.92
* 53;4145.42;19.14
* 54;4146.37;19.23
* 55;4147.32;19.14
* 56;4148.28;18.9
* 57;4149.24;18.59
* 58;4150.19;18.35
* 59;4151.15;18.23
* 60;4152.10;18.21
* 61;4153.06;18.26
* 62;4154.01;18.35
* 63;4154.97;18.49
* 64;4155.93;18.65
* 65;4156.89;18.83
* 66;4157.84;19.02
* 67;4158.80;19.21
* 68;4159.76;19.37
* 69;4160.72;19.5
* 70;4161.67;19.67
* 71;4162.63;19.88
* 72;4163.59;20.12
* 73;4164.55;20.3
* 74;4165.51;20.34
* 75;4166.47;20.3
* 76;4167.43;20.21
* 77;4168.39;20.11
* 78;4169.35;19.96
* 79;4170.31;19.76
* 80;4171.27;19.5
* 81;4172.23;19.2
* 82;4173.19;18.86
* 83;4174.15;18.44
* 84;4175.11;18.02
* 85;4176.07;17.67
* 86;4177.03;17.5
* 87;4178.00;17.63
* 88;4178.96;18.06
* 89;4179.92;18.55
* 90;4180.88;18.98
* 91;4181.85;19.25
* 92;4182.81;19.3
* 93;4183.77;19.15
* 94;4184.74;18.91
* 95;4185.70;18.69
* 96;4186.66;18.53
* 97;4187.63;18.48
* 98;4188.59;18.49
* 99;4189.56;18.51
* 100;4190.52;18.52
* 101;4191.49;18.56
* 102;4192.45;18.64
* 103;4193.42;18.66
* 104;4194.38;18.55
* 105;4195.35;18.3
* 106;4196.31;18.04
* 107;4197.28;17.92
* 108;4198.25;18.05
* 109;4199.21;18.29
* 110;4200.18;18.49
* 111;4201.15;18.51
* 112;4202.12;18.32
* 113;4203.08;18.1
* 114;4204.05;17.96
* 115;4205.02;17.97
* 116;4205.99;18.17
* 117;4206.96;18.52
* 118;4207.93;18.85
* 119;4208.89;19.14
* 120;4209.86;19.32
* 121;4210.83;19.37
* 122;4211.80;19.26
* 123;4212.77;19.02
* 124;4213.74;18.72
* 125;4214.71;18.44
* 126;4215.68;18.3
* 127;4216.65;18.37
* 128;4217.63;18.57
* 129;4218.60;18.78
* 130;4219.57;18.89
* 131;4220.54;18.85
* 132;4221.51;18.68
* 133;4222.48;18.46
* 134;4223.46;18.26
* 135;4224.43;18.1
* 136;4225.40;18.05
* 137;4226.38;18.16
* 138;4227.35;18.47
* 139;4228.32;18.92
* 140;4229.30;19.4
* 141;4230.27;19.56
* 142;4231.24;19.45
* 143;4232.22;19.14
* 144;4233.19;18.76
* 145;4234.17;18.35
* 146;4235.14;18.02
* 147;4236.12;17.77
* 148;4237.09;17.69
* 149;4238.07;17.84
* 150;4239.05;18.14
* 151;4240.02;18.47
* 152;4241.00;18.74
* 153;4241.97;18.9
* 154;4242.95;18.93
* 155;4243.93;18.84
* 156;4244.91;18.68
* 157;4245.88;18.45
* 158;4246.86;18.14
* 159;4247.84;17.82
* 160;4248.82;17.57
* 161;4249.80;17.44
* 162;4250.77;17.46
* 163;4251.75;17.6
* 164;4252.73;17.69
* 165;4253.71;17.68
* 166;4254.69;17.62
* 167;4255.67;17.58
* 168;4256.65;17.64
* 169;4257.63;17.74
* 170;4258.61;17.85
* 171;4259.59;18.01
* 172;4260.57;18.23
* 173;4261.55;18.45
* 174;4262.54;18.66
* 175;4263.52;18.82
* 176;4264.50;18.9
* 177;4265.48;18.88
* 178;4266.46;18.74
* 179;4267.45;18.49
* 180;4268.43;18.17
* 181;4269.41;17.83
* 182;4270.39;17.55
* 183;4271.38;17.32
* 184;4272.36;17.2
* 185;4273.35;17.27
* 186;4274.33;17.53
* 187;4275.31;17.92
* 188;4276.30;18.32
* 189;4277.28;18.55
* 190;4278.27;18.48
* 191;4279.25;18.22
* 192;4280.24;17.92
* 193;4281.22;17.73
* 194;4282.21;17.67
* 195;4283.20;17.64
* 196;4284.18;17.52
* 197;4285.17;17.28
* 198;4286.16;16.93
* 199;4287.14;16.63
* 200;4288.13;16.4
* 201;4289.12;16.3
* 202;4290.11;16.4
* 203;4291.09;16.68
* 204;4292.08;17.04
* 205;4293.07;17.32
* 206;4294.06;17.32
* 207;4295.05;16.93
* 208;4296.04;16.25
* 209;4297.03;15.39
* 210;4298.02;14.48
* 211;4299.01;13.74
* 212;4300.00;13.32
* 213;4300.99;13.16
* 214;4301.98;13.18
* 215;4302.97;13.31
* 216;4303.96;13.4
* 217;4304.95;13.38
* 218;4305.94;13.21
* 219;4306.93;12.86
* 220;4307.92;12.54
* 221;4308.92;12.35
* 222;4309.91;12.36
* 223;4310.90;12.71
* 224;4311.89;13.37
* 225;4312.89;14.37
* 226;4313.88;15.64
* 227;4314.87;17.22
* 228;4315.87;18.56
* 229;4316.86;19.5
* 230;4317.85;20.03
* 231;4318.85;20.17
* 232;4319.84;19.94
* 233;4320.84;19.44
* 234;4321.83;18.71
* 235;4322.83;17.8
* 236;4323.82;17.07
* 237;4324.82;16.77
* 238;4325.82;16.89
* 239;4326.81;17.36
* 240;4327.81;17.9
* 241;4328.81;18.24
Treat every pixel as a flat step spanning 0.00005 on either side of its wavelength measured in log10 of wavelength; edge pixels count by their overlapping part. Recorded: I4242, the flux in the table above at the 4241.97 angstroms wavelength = 18.9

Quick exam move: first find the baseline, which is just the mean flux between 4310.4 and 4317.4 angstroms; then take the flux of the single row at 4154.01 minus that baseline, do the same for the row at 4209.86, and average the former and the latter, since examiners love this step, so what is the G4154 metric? 2.9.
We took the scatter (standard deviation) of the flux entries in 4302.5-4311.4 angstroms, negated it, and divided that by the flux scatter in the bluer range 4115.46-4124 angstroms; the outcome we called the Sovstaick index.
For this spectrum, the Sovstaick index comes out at -1.07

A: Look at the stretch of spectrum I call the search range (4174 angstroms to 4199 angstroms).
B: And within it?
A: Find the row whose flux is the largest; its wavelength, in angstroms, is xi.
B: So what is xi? 4182.81 angstroms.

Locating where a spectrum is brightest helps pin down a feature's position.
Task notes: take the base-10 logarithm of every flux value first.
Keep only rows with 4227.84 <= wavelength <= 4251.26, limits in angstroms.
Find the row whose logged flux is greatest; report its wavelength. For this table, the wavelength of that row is 4230.27 angstroms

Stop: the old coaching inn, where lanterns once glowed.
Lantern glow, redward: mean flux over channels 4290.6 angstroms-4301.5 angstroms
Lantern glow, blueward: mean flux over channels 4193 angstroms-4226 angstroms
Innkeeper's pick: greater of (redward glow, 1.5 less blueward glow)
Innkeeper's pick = 16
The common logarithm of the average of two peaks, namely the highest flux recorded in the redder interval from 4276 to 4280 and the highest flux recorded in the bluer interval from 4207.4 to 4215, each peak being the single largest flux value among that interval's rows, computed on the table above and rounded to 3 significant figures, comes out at 1.28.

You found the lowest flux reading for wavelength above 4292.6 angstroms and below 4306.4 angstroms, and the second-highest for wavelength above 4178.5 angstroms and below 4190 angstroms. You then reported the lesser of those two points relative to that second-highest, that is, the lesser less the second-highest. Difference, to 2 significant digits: -6.1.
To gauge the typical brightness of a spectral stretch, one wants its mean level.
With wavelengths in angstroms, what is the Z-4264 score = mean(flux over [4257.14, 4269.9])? 18.4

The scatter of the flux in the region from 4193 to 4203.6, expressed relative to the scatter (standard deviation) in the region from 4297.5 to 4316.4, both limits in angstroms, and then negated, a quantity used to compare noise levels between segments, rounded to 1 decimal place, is -0.1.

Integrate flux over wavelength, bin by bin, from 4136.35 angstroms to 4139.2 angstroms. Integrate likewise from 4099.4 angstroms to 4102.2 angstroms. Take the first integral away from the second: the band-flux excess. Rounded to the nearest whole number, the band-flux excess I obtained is -12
